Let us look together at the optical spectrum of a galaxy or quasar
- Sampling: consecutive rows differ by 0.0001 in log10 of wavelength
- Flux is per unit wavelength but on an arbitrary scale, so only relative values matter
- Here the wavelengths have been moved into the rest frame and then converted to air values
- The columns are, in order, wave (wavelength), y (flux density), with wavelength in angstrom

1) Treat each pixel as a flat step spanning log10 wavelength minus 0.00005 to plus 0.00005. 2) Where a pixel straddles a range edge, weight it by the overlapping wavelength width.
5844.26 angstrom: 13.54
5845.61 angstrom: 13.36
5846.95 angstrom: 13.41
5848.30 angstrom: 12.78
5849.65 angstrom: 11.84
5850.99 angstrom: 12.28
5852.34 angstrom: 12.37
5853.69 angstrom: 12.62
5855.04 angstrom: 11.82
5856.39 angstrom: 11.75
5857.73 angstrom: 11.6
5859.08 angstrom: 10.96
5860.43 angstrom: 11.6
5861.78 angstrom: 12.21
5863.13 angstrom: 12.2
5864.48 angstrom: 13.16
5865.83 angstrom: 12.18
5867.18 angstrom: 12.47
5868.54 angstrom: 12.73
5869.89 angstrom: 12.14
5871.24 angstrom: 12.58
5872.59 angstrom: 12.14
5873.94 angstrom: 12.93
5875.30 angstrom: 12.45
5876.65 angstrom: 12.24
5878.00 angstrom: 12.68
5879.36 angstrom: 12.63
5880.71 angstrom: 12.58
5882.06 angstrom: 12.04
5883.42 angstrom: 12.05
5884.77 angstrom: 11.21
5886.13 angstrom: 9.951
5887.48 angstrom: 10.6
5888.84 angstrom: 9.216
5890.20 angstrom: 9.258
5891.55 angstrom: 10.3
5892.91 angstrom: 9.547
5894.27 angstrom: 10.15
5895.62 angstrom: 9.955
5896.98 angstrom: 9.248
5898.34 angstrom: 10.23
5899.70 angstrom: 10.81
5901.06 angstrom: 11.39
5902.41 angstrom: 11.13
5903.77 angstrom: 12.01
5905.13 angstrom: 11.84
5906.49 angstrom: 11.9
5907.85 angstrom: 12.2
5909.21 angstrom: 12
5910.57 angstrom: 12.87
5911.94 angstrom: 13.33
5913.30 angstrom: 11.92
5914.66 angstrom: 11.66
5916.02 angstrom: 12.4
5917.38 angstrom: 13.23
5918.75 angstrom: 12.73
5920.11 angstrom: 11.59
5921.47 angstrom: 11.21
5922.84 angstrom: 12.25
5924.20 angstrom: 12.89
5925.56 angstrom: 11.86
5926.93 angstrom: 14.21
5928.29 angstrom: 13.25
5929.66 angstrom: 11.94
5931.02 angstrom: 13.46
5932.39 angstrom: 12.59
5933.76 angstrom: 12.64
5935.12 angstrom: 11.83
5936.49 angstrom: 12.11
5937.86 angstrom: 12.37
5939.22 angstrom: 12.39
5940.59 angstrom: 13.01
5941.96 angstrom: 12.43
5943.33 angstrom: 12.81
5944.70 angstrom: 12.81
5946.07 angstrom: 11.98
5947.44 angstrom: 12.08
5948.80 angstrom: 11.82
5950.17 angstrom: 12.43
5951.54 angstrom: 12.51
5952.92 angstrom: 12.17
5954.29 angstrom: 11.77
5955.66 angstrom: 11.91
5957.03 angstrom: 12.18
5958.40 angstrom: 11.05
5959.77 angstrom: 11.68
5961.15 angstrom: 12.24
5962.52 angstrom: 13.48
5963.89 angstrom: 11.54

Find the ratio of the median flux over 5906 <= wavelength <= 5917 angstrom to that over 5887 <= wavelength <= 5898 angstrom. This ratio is 1.24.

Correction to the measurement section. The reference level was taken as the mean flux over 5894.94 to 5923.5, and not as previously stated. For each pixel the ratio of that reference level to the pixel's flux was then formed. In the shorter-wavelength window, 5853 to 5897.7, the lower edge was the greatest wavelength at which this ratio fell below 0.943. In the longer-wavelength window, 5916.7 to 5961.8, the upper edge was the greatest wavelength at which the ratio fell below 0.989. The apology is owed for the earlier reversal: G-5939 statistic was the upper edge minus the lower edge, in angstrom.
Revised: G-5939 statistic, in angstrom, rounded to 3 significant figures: 80.4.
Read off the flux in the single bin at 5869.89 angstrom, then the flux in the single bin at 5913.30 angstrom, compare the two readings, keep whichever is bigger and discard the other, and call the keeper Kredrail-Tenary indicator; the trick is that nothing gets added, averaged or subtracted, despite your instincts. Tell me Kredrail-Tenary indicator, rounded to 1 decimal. 12.1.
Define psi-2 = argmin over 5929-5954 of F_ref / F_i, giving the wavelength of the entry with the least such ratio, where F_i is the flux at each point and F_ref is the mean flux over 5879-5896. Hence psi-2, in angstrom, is 5931.02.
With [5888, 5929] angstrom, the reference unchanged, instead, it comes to 5926.93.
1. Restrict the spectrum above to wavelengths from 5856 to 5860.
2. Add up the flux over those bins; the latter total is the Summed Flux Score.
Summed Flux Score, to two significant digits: 34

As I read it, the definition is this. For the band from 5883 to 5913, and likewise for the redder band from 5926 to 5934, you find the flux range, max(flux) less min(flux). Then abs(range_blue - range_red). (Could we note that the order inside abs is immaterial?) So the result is 1.8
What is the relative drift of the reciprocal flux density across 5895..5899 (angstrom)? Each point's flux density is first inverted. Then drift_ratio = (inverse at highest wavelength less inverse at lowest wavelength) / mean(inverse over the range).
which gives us -0.026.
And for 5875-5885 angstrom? 0.109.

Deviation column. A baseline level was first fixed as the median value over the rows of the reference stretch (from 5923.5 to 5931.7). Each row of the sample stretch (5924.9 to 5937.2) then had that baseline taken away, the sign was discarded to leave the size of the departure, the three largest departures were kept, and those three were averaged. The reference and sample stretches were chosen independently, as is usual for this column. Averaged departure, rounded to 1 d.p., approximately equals 1.2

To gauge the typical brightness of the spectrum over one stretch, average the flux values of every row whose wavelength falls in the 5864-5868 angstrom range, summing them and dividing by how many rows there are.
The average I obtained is 12.6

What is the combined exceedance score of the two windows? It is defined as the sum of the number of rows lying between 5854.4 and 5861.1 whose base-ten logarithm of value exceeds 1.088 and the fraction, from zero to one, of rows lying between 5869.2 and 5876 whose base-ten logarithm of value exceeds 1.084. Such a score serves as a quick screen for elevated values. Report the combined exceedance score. 1.0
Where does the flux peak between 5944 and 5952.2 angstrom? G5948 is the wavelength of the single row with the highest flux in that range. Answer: 5944.70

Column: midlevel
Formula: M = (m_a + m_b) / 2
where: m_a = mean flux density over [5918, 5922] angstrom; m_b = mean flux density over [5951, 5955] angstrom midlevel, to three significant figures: 12.0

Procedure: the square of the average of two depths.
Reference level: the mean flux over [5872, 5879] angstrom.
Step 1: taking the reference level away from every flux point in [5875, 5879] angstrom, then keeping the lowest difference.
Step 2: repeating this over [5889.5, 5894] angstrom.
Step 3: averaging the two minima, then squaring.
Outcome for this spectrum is 3.0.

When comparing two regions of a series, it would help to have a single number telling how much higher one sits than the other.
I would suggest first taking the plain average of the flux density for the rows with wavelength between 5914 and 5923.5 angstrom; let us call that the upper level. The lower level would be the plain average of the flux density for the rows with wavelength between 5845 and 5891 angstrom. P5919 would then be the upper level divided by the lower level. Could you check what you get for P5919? 1.01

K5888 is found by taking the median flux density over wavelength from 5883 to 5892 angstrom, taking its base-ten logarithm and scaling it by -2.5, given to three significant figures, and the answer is -2.53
